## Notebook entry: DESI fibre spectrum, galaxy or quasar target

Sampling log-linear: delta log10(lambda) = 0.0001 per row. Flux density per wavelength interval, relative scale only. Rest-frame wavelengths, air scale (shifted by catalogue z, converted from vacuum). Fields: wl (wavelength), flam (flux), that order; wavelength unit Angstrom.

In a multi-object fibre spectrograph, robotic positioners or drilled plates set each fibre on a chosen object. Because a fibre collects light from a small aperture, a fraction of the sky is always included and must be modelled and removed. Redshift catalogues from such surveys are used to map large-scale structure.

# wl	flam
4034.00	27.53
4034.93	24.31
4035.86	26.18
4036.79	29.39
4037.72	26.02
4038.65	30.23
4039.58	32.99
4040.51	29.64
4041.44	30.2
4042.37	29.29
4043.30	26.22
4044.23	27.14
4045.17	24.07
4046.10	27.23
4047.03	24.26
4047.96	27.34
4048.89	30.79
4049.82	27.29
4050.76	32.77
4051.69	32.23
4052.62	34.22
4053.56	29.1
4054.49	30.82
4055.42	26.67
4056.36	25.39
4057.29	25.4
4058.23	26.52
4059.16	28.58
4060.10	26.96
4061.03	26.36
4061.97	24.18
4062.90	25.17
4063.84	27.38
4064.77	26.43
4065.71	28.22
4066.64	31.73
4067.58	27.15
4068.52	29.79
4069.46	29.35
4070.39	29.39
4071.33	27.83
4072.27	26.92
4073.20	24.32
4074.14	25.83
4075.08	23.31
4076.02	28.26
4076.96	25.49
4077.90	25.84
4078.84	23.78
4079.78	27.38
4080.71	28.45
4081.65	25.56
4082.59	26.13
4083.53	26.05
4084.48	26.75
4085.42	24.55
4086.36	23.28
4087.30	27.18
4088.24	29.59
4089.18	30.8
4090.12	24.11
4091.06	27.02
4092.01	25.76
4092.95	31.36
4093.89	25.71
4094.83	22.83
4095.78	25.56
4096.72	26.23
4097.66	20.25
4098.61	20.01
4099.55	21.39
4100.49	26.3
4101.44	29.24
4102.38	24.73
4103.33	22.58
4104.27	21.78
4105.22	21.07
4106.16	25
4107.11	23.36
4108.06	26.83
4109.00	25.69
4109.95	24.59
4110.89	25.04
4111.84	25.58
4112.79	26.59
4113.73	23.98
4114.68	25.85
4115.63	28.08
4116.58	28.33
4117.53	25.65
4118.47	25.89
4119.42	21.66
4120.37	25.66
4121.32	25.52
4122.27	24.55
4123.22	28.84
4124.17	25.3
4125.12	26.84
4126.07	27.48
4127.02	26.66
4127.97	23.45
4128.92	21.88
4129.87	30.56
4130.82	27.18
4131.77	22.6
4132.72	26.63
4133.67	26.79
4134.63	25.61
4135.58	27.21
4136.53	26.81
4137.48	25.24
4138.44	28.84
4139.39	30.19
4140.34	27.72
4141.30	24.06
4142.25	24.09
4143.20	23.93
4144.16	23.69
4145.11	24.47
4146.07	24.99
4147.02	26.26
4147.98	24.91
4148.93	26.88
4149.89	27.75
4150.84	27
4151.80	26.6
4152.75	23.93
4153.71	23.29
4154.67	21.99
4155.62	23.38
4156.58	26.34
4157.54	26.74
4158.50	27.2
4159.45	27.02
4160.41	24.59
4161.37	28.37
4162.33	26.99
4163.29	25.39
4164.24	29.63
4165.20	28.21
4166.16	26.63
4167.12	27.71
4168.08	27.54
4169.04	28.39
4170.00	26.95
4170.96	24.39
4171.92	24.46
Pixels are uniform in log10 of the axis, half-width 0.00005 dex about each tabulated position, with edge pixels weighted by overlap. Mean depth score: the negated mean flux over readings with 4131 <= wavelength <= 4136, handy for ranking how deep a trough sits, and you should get -25.8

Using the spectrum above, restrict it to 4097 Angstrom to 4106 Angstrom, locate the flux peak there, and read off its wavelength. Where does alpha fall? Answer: 4101.44 Angstrom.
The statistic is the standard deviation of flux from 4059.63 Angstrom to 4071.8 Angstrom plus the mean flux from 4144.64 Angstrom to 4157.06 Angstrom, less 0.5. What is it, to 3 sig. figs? 26.7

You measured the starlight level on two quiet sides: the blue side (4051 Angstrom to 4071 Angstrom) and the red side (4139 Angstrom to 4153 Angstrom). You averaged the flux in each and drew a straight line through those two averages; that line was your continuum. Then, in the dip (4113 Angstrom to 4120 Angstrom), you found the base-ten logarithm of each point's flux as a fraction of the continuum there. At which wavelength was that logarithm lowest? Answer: 4119.42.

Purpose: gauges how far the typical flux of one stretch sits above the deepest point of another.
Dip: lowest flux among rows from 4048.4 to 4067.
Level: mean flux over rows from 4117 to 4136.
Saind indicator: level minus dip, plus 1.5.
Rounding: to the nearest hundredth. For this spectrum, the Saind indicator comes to 3.12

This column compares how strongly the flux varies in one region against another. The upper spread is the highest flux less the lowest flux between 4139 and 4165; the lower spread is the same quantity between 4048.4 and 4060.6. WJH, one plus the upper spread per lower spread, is 1.93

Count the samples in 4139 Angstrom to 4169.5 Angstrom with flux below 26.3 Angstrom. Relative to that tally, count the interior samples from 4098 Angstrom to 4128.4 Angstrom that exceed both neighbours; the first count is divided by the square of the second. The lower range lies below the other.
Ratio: 0.17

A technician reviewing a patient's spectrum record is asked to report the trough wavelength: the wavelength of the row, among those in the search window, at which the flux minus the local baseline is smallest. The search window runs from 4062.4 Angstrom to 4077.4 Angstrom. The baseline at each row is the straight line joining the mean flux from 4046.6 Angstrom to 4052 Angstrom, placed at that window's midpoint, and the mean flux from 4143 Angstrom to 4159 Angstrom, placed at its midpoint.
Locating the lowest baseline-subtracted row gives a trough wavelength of 4075.08 Angstrom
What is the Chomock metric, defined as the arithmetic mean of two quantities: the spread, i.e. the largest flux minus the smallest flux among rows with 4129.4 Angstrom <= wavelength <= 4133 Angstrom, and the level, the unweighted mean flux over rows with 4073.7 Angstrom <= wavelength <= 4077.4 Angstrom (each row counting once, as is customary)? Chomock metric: 16.8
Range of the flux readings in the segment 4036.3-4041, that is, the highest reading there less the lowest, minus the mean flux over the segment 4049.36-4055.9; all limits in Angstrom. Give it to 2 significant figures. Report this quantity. -23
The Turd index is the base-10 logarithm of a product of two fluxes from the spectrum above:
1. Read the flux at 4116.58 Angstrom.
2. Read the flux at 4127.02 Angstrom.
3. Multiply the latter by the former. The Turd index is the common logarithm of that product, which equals 2.878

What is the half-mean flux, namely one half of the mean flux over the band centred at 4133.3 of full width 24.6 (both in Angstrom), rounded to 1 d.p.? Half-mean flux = 13.0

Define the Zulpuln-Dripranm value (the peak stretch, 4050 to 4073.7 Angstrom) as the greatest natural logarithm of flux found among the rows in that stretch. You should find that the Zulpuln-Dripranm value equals 3.53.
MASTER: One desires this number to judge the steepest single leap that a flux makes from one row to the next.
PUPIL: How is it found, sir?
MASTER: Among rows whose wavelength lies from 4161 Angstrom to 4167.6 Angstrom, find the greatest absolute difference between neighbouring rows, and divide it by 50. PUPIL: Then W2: 0.085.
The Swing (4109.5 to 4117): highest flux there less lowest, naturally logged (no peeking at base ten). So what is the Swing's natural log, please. 1.47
